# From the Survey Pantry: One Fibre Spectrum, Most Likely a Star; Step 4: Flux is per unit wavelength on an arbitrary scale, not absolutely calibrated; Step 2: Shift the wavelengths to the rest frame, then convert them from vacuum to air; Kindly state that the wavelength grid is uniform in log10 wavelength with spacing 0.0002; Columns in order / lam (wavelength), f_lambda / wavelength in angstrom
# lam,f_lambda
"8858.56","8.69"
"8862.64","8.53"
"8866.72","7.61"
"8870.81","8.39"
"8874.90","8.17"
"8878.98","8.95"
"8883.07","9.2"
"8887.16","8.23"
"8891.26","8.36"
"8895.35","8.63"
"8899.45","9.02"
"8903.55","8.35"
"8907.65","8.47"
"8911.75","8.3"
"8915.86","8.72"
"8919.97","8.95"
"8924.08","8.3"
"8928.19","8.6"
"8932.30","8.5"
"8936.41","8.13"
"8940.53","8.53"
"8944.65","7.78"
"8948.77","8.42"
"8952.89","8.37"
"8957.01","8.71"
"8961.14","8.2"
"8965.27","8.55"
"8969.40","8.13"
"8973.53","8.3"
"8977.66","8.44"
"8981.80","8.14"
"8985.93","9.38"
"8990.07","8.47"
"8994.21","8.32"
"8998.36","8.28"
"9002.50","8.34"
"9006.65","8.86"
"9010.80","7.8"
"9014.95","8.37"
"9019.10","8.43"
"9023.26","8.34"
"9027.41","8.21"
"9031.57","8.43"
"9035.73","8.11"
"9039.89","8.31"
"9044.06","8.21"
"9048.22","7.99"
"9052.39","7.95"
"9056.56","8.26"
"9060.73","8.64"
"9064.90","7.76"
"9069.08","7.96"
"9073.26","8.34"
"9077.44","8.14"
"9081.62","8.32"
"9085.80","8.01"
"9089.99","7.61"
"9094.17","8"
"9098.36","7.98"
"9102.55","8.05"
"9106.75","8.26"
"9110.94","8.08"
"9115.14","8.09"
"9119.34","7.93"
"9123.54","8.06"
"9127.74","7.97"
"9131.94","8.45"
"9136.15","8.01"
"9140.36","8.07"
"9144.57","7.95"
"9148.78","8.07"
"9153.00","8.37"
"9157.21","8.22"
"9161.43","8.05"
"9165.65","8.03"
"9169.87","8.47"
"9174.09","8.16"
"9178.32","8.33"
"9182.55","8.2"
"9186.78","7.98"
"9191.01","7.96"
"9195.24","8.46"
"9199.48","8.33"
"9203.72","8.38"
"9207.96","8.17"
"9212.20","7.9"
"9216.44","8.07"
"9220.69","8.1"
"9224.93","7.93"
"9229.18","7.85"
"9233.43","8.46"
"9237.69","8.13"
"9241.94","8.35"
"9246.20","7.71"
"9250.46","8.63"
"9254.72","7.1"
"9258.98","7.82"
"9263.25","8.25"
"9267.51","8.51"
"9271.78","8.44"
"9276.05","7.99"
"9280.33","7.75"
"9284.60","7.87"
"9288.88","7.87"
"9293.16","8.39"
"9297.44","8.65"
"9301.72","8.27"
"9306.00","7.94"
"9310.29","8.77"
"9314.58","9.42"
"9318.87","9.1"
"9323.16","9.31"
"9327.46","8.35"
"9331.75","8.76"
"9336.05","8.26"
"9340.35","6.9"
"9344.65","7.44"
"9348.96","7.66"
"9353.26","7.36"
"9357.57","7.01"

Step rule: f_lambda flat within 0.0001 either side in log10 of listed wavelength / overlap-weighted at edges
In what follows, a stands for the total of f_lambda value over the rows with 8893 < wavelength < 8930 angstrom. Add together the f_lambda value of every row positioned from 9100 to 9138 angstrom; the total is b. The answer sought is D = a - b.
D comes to 4.4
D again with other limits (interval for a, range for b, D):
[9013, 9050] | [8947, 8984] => -0.9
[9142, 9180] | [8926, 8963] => -1.6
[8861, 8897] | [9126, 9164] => 2.9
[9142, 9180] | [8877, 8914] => -3.9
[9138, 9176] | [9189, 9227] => 0.1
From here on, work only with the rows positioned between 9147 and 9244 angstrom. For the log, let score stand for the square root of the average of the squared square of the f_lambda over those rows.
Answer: 66.9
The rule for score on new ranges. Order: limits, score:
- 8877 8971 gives 72.5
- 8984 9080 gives 69.2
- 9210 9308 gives 65.7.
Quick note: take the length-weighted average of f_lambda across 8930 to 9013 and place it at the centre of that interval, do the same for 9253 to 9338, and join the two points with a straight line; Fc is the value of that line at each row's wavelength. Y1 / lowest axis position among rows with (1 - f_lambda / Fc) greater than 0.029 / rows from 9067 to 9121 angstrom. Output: 9069.08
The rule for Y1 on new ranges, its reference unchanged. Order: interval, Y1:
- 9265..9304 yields 9276.05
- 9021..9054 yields 9035.73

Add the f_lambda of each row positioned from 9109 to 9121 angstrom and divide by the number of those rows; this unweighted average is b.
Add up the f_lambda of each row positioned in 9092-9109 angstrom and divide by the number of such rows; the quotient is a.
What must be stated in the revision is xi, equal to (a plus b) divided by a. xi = 2.00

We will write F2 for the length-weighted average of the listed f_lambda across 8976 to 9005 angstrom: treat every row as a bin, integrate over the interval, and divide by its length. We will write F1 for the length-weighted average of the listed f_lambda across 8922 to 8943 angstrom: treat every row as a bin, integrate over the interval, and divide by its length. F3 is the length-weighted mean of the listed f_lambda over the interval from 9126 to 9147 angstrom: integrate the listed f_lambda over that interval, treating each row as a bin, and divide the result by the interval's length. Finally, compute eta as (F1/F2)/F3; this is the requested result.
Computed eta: 0.122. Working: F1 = 8.4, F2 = 8.5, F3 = 8.1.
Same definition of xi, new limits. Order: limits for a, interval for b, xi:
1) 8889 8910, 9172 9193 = 1.95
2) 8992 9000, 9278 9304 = 1.98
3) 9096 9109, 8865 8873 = 1.99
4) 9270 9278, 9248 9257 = 1.96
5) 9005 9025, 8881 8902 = 2.04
